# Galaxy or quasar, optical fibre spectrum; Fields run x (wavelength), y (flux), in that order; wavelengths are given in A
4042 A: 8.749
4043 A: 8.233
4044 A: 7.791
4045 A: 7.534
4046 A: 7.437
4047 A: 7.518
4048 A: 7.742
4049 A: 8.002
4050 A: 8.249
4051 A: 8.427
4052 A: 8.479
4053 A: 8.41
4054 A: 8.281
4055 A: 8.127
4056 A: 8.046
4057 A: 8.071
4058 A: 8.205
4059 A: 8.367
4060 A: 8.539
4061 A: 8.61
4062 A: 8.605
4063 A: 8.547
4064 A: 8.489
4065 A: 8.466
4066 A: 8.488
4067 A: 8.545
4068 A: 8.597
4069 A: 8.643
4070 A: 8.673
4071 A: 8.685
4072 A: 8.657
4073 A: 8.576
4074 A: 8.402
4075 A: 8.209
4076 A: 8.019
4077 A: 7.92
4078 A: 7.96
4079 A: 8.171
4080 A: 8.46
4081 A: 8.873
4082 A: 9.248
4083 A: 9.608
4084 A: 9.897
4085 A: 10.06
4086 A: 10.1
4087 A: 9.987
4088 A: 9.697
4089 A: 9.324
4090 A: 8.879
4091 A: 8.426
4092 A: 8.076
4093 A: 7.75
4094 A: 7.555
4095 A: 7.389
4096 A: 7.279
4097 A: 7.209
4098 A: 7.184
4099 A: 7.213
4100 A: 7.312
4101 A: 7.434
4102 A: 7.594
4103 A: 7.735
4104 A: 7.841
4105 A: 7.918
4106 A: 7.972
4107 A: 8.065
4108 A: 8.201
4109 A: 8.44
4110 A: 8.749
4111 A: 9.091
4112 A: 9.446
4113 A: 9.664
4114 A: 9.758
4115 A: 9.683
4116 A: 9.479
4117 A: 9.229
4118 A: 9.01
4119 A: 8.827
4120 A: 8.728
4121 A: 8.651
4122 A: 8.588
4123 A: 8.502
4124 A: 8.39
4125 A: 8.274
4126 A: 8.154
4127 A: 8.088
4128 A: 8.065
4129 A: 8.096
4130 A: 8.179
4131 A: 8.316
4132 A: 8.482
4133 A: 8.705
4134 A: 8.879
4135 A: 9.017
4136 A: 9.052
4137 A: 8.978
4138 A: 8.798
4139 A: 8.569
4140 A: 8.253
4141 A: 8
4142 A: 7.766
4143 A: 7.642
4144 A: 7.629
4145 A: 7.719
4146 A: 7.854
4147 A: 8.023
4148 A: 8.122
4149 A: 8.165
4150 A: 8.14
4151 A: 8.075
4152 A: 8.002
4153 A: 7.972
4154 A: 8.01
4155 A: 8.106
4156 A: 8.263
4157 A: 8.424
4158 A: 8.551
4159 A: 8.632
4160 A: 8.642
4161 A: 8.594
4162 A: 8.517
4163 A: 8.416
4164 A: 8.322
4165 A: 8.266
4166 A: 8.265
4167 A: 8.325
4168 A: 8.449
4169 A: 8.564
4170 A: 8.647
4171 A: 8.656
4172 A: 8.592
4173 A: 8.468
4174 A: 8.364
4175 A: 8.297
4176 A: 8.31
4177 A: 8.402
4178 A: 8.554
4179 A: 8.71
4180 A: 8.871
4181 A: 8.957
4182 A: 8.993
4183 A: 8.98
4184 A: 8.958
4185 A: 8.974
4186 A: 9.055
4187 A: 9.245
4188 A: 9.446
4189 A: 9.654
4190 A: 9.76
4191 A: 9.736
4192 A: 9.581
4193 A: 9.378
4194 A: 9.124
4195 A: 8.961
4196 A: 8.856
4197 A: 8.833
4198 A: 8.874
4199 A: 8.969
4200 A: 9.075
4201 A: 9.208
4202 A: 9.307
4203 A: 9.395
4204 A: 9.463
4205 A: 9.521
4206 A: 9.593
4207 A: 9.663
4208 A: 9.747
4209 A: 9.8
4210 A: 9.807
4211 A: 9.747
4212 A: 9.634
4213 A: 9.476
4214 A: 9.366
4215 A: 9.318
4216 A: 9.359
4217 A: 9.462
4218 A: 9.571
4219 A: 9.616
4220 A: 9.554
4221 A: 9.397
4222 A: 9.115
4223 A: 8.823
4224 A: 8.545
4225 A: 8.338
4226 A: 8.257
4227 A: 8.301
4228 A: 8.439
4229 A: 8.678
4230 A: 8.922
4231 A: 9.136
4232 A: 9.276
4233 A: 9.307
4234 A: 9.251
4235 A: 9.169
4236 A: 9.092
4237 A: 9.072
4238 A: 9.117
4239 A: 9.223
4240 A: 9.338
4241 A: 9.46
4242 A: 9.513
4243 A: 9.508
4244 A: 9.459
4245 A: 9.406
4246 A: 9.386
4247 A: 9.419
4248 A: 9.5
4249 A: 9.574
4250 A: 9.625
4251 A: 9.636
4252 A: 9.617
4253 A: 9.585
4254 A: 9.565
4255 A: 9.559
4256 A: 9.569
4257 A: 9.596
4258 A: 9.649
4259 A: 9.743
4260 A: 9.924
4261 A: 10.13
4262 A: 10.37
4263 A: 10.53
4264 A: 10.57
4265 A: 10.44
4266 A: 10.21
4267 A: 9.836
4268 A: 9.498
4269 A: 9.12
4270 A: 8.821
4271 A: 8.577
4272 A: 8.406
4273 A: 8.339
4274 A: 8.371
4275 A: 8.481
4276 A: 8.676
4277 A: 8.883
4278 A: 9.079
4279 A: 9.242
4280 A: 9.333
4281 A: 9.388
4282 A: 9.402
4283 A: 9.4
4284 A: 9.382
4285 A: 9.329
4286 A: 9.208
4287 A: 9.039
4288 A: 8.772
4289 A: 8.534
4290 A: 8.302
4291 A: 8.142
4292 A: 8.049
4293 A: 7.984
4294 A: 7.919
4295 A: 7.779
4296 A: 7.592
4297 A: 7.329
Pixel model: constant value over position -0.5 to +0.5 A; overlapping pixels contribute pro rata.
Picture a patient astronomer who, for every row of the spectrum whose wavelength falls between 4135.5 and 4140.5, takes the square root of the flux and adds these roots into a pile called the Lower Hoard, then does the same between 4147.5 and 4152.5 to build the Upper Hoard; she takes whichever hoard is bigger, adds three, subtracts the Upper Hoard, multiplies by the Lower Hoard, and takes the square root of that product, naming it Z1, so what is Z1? 7.23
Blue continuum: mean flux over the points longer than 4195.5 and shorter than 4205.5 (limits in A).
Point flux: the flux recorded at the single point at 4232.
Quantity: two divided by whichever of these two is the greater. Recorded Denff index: 0.216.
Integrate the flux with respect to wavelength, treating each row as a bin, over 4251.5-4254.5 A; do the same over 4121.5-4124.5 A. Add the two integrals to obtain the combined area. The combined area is 54.2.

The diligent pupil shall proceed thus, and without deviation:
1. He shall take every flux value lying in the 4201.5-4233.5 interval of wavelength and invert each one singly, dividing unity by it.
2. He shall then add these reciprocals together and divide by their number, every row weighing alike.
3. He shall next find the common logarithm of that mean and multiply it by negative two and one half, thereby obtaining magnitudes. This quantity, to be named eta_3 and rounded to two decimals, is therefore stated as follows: 2.41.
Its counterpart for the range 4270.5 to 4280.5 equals 2.35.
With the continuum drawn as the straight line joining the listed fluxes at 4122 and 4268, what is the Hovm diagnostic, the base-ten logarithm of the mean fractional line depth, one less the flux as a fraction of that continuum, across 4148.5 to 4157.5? -1.13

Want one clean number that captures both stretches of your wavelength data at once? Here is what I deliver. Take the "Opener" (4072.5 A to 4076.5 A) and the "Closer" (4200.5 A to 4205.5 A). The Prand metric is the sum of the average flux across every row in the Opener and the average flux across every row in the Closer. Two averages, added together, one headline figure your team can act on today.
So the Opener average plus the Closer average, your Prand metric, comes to 17.7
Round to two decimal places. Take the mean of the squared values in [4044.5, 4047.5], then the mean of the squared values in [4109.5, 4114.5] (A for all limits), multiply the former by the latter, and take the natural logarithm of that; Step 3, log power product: 8.50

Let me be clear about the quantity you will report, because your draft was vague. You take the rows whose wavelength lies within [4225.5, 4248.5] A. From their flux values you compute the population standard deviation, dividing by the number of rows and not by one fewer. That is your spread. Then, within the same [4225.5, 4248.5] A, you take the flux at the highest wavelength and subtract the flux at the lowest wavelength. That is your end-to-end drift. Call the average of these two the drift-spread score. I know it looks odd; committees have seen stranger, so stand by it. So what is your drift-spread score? 0.81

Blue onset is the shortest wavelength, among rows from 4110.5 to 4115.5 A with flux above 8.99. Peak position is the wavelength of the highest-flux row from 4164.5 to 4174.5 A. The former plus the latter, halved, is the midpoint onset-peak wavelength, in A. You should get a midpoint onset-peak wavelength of 4141.0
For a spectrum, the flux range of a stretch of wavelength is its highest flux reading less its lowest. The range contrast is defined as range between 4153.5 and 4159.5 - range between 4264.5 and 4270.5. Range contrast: -1.00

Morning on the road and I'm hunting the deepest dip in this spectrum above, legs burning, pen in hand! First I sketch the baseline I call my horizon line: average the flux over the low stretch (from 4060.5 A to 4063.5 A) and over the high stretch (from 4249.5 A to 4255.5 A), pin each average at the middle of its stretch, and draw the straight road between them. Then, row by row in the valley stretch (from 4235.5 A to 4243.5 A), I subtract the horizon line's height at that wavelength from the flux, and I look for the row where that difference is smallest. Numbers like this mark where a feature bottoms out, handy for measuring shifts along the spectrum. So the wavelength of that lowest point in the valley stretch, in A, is 4237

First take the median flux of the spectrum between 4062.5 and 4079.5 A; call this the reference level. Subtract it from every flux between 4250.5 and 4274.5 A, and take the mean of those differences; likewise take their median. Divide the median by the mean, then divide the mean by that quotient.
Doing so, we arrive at 1.0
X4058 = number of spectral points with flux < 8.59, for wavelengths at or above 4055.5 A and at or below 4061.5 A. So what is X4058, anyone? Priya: 5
